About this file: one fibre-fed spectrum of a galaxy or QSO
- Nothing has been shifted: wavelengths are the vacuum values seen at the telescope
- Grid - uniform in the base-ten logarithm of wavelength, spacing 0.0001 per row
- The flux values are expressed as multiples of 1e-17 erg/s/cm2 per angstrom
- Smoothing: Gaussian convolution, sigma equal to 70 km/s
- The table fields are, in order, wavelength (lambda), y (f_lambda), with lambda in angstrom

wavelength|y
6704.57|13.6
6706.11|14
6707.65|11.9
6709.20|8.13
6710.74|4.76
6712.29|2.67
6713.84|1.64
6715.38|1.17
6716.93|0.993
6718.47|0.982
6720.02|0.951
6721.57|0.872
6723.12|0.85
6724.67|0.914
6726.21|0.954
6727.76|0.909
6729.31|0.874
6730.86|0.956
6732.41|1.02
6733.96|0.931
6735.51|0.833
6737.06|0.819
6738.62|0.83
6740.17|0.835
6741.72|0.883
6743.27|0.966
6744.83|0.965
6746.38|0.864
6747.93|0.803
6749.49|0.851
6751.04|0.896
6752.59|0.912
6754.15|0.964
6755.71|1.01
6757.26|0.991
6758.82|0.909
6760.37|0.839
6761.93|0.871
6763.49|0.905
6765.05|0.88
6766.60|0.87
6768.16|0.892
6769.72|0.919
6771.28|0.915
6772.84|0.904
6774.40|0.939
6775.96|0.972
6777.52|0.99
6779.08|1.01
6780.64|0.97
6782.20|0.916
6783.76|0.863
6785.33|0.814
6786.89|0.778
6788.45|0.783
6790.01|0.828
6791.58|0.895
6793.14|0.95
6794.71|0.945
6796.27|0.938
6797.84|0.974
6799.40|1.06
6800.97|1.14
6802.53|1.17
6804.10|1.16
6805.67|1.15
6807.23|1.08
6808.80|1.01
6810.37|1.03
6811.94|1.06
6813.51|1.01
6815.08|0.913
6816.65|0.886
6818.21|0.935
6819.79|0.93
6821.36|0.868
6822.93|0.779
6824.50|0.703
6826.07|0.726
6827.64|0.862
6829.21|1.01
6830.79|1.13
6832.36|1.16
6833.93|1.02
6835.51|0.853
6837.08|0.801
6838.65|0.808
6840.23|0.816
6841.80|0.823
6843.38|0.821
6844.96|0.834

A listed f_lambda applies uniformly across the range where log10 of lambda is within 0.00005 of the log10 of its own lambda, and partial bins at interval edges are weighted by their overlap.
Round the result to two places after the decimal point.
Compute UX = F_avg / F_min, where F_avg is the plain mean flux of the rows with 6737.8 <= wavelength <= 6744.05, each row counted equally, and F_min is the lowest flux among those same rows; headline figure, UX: 1.06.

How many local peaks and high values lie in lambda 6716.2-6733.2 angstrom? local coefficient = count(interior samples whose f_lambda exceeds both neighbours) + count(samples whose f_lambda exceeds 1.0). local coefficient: 2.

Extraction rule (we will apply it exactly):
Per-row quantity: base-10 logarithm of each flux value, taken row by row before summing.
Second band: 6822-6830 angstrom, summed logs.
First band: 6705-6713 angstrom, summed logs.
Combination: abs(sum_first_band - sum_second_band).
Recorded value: 4.7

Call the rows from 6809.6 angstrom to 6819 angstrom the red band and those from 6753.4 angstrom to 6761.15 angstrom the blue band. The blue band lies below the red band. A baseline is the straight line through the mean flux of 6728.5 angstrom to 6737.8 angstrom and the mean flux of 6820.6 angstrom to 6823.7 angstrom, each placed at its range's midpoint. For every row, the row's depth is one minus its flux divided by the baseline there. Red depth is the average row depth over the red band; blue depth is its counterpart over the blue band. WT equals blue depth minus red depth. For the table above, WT 0.10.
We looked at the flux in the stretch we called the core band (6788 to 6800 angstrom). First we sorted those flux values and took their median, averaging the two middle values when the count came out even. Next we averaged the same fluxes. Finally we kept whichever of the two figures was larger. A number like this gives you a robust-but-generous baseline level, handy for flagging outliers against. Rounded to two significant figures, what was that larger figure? 0.94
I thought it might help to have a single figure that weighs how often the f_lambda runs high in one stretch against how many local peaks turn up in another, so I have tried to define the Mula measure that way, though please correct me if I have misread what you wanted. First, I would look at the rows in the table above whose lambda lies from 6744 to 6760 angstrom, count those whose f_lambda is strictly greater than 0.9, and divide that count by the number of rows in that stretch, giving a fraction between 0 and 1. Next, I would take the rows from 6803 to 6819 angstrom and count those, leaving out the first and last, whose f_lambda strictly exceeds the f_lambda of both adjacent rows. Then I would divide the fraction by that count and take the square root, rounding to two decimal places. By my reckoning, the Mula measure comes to 0.77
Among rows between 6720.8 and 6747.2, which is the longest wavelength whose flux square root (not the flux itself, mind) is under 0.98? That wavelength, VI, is 6746.38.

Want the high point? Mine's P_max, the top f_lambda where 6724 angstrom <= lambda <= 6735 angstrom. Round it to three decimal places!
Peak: 1.020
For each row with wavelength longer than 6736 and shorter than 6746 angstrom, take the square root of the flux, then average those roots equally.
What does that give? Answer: 0.94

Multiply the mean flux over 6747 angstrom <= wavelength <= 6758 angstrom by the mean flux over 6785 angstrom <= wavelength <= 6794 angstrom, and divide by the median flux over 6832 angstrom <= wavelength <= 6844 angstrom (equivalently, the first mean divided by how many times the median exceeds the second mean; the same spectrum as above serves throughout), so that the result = 0.94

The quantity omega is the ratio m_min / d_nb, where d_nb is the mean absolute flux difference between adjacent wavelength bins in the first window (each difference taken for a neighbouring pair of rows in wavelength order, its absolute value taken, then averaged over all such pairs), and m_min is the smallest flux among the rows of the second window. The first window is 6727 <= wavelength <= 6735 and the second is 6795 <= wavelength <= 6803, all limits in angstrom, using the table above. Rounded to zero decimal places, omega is 14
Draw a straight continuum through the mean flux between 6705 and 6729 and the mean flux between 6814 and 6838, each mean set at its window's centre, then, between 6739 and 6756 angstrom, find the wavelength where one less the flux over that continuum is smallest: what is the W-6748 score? 6755.71 angstrom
